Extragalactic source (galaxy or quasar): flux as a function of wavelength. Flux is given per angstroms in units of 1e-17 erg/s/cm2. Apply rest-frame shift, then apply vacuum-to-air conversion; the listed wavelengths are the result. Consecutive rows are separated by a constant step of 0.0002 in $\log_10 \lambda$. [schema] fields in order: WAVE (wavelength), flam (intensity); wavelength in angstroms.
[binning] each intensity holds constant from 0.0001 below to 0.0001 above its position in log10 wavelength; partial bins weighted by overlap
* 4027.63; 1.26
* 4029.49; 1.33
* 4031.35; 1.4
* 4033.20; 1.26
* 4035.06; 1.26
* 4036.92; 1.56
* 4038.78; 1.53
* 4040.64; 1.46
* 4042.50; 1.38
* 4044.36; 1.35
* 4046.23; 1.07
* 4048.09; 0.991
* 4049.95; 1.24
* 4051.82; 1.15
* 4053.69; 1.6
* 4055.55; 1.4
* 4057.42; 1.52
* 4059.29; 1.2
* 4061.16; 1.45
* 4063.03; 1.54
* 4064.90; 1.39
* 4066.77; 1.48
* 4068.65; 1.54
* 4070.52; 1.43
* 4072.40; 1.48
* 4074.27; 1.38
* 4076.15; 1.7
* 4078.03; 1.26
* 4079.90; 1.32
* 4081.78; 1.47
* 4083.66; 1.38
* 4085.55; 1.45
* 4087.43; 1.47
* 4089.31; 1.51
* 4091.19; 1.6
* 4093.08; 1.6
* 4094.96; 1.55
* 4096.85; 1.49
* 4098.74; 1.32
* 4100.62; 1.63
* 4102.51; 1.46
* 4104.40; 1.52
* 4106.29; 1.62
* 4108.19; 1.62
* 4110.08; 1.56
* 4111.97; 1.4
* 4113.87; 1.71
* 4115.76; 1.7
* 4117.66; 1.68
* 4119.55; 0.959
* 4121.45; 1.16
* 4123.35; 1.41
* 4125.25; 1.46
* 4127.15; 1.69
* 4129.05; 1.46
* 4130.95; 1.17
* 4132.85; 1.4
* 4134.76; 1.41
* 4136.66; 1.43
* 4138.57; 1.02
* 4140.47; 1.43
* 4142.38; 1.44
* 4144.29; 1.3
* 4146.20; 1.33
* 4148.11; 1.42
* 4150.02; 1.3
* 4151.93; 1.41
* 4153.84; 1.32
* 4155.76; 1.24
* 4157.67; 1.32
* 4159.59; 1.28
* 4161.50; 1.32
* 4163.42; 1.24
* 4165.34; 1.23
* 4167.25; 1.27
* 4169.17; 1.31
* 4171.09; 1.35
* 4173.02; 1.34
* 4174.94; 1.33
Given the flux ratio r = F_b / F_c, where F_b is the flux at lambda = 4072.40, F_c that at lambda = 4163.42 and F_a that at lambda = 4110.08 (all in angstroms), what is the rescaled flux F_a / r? 1.31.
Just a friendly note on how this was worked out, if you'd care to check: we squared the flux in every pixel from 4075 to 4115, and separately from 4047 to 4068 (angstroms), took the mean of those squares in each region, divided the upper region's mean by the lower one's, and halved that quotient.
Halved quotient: 0.61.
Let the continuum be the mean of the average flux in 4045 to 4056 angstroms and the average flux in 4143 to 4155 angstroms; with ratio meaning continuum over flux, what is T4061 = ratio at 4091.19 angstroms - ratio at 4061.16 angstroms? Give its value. -0.1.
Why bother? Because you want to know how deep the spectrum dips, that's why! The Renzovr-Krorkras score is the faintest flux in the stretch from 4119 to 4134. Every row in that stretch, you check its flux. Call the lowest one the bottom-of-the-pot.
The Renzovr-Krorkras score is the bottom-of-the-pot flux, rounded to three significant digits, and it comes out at 0.959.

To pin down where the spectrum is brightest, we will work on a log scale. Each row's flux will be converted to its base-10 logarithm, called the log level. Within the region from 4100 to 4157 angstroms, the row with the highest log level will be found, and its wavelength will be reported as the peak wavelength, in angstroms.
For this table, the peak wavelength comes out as 4113.87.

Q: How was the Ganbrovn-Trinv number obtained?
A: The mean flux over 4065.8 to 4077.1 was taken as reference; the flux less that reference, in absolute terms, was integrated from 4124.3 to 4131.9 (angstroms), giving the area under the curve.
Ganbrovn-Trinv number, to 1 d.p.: 1.1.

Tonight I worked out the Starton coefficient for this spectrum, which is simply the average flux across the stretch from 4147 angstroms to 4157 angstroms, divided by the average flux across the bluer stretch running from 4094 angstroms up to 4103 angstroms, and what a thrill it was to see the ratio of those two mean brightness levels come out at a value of 0.90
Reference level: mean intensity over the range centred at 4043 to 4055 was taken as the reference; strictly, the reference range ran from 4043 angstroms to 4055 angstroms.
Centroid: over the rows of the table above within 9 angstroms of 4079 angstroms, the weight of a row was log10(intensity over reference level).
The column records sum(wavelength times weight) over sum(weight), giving 4078.8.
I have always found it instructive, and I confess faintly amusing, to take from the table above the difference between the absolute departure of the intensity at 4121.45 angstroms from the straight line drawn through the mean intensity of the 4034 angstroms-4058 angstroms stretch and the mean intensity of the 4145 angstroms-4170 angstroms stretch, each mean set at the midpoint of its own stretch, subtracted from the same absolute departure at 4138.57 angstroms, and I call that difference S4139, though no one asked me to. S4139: 0.13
